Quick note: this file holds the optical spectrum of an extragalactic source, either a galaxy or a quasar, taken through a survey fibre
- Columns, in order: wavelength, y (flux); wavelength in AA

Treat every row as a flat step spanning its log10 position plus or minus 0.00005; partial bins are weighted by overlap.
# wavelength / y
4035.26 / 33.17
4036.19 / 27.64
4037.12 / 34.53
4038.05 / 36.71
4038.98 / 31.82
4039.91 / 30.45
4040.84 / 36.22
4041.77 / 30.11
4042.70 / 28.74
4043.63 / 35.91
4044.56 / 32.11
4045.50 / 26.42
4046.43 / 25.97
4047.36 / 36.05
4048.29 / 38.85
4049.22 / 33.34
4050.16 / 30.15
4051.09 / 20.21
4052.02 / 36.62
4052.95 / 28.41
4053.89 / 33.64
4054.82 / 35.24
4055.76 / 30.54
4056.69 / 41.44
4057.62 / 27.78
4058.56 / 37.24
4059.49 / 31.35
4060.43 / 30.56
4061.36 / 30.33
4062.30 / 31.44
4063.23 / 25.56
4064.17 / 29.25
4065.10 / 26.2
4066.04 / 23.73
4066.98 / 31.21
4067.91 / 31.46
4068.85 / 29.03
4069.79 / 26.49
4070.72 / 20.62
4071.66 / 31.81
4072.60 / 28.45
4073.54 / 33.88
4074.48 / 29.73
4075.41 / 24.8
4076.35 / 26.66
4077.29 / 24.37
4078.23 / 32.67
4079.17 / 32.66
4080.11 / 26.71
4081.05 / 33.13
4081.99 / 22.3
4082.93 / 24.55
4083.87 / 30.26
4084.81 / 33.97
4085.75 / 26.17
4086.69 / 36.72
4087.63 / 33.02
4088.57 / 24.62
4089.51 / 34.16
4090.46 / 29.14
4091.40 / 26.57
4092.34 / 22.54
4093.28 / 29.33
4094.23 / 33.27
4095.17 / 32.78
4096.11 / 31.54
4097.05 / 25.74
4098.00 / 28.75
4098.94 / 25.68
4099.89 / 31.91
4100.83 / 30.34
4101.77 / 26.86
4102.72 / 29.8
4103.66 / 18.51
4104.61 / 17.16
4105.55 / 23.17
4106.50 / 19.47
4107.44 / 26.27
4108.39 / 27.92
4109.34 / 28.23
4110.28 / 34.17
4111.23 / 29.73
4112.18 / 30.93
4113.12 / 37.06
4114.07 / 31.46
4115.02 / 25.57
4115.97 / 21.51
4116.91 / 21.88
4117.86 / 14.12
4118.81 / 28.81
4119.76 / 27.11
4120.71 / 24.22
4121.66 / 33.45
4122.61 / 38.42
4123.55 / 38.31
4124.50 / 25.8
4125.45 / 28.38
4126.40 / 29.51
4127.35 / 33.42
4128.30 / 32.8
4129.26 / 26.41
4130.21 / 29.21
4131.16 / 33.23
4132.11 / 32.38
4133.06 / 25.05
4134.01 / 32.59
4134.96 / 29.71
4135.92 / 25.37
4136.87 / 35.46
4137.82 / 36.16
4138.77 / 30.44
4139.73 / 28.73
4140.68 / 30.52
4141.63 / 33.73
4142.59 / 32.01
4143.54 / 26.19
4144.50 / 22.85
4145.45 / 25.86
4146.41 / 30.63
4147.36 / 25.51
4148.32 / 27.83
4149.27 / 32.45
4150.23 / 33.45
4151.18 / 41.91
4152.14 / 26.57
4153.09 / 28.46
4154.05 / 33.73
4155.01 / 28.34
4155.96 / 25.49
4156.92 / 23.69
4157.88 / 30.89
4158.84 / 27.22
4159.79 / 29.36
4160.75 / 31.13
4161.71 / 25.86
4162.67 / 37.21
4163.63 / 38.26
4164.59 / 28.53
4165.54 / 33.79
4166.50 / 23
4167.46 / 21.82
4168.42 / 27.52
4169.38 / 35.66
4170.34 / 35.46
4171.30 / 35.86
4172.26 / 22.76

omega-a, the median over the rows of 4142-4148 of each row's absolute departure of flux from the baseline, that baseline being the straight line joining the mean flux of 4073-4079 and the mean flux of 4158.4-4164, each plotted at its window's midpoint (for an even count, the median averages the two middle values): 4.9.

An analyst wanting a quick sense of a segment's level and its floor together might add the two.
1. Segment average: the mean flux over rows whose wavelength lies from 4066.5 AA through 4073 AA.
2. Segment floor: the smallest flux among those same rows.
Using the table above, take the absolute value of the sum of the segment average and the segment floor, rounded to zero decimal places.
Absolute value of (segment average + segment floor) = 49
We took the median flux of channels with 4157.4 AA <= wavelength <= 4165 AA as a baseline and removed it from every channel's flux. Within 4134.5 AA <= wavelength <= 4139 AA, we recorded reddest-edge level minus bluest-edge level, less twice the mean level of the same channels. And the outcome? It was -2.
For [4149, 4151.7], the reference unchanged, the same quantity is -2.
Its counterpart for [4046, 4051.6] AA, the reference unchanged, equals -7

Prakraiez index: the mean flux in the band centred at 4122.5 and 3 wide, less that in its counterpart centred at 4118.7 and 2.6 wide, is 13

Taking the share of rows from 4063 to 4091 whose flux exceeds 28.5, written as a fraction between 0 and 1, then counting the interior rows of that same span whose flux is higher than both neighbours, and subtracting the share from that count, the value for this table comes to 9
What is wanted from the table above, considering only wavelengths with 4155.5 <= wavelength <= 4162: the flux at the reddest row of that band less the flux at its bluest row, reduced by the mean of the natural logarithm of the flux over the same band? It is -2.9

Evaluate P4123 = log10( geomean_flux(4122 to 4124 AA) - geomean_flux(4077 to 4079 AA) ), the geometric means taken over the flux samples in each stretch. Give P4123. 1.01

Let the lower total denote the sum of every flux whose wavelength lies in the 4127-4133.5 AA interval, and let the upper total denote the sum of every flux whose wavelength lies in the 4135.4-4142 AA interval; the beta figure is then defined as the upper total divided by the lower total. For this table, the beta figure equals 1.04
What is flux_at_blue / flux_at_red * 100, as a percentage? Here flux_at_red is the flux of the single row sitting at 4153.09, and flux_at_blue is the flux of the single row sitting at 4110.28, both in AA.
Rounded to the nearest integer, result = 120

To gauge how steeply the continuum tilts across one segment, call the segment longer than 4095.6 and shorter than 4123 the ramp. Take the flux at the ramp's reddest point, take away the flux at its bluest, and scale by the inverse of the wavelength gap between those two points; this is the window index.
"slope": 0.26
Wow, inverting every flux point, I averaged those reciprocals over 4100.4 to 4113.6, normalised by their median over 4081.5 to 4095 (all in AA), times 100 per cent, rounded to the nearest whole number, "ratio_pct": 113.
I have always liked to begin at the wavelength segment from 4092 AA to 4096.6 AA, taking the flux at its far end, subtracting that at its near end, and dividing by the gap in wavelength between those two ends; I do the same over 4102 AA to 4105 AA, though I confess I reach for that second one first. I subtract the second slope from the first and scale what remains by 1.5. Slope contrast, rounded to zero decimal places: 14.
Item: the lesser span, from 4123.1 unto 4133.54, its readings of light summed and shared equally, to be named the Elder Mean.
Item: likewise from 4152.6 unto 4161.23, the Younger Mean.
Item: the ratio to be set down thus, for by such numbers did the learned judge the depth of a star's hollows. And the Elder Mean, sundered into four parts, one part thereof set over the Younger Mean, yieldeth 0.265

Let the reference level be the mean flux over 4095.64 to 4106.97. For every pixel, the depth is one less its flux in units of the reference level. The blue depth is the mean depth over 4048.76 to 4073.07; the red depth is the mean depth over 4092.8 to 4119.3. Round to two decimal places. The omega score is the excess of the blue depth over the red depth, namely -0.11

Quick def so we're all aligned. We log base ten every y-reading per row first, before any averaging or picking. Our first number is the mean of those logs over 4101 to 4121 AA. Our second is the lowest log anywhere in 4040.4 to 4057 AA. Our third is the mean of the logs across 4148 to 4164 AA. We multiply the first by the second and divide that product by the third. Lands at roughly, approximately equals 1.24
